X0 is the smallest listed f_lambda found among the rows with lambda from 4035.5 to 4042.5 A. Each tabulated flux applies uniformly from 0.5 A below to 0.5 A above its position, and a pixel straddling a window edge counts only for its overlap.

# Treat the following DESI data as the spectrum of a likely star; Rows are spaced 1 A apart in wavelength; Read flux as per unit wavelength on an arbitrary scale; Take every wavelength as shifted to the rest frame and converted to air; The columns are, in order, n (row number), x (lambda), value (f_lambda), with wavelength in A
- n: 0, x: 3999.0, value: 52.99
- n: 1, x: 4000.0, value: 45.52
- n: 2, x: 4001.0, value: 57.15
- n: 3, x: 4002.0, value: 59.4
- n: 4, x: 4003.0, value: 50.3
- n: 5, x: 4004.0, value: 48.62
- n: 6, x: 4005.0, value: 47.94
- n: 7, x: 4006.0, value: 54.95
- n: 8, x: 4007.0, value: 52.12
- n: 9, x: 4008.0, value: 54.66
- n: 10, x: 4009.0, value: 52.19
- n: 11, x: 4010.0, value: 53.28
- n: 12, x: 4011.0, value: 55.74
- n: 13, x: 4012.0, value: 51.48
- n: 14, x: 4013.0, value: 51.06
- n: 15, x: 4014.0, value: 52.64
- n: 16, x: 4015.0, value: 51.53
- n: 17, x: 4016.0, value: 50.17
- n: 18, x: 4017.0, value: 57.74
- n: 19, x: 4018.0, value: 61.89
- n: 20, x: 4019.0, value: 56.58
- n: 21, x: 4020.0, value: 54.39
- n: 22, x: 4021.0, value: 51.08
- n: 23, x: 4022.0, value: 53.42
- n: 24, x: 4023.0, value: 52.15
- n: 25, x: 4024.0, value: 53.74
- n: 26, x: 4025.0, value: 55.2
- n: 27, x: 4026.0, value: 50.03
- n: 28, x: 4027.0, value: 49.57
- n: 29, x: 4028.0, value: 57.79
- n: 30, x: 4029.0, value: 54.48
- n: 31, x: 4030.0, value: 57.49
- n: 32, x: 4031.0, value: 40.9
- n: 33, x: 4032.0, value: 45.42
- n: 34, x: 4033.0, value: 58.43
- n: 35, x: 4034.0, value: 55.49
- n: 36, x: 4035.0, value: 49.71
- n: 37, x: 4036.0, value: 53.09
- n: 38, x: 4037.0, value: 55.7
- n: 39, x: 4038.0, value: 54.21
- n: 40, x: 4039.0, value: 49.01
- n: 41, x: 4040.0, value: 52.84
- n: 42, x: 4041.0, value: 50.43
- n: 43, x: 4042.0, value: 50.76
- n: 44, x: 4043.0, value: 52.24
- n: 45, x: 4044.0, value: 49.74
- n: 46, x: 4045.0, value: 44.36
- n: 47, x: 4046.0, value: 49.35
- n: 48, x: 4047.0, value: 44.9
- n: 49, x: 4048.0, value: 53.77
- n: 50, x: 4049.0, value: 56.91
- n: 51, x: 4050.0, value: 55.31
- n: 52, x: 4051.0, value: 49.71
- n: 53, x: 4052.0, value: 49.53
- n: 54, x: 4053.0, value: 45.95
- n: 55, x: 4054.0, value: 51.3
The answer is 49.01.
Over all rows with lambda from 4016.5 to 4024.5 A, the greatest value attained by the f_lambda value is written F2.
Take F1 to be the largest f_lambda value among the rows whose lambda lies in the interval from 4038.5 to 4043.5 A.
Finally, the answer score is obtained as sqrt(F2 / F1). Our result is 1.08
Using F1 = 52.84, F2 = 61.89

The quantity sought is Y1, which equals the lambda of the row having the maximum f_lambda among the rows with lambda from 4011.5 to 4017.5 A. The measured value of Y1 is 4017.0 A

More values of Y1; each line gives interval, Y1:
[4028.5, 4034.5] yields 4033.0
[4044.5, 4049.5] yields 4049.0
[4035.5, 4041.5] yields 4037.0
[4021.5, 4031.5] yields 4028.0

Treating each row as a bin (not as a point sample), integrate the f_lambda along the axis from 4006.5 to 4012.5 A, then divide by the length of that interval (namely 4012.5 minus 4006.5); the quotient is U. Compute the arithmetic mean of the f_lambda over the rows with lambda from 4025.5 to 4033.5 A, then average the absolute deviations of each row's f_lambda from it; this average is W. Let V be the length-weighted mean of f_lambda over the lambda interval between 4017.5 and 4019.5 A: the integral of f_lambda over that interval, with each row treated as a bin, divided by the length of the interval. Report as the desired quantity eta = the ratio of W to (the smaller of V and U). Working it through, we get 0.10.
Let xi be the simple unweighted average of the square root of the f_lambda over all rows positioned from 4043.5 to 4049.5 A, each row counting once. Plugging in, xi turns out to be 7.05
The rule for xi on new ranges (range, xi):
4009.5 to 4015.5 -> 7.25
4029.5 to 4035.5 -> 7.14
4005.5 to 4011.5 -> 7.34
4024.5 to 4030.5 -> 7.35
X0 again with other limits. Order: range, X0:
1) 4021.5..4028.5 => 49.57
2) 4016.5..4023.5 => 51.08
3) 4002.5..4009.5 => 47.94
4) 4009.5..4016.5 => 50.17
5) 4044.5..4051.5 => 44.36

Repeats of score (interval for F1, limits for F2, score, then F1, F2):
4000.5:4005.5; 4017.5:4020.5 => 1.02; 59.4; 61.89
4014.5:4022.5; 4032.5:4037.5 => 0.97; 61.89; 58.43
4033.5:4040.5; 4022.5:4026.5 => 1.00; 55.7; 55.2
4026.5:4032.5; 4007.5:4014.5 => 0.98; 57.79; 55.74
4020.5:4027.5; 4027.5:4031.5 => 1.02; 55.2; 57.79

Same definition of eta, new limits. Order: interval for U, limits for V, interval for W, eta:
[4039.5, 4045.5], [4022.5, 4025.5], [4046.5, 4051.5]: 0.08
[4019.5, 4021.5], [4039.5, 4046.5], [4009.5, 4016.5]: 0.03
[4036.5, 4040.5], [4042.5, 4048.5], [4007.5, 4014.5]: 0.03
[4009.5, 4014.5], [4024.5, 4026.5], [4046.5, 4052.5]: 0.07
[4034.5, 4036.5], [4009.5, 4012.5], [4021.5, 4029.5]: 0.04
